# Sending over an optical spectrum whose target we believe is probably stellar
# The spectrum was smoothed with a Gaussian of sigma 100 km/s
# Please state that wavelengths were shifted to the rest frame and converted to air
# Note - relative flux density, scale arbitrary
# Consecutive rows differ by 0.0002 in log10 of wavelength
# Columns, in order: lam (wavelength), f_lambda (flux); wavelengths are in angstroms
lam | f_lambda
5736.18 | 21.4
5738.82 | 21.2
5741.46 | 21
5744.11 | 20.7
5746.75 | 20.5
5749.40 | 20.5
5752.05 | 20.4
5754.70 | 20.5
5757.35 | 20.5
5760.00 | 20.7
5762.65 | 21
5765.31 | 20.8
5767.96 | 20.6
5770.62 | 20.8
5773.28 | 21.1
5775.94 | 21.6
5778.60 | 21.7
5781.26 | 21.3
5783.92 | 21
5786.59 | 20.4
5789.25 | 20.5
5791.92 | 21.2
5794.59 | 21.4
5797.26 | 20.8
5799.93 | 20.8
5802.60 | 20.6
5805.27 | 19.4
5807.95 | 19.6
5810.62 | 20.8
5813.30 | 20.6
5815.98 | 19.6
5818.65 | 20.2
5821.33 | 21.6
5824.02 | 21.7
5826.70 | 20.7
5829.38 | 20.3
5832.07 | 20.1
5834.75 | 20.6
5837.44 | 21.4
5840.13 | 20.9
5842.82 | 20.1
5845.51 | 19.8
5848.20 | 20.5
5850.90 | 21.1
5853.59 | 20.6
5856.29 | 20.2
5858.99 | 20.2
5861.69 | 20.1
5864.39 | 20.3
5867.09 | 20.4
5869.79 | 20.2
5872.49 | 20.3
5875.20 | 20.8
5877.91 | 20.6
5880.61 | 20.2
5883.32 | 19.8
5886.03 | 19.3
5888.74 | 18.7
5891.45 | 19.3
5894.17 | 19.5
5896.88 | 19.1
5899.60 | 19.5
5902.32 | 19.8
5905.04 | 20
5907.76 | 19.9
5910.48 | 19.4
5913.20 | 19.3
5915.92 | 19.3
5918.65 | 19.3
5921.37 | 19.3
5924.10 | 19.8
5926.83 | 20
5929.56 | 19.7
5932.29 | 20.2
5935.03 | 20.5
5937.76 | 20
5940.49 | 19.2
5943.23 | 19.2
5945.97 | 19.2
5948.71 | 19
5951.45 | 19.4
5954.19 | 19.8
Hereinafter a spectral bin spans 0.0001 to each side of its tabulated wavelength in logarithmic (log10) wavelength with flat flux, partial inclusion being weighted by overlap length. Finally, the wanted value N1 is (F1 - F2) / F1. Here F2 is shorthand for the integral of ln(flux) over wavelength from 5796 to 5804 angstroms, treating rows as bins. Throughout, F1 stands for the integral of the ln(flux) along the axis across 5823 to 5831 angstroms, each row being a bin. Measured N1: 0.00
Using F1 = 24.3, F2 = 24.3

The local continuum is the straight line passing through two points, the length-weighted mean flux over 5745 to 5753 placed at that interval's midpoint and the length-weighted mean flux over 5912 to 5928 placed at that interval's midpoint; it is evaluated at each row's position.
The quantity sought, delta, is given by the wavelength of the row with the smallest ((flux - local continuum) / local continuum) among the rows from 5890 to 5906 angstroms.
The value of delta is 5896.88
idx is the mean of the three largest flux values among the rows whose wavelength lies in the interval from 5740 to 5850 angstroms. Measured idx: 21.7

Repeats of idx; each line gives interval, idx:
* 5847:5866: 20.7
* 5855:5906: 20.6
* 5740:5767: 20.9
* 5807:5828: 21.4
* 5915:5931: 19.8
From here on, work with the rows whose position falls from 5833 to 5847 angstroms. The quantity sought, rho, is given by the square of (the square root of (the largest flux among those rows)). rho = 21.4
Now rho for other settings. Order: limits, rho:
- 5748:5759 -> 20.5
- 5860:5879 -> 20.8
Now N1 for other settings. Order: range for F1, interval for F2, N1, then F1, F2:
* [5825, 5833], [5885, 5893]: 0.02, 24.1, 23.6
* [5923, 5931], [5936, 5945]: -0.12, 23.9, 26.7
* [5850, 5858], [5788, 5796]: -0.01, 24.2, 24.3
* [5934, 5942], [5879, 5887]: 0.00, 23.9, 23.9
